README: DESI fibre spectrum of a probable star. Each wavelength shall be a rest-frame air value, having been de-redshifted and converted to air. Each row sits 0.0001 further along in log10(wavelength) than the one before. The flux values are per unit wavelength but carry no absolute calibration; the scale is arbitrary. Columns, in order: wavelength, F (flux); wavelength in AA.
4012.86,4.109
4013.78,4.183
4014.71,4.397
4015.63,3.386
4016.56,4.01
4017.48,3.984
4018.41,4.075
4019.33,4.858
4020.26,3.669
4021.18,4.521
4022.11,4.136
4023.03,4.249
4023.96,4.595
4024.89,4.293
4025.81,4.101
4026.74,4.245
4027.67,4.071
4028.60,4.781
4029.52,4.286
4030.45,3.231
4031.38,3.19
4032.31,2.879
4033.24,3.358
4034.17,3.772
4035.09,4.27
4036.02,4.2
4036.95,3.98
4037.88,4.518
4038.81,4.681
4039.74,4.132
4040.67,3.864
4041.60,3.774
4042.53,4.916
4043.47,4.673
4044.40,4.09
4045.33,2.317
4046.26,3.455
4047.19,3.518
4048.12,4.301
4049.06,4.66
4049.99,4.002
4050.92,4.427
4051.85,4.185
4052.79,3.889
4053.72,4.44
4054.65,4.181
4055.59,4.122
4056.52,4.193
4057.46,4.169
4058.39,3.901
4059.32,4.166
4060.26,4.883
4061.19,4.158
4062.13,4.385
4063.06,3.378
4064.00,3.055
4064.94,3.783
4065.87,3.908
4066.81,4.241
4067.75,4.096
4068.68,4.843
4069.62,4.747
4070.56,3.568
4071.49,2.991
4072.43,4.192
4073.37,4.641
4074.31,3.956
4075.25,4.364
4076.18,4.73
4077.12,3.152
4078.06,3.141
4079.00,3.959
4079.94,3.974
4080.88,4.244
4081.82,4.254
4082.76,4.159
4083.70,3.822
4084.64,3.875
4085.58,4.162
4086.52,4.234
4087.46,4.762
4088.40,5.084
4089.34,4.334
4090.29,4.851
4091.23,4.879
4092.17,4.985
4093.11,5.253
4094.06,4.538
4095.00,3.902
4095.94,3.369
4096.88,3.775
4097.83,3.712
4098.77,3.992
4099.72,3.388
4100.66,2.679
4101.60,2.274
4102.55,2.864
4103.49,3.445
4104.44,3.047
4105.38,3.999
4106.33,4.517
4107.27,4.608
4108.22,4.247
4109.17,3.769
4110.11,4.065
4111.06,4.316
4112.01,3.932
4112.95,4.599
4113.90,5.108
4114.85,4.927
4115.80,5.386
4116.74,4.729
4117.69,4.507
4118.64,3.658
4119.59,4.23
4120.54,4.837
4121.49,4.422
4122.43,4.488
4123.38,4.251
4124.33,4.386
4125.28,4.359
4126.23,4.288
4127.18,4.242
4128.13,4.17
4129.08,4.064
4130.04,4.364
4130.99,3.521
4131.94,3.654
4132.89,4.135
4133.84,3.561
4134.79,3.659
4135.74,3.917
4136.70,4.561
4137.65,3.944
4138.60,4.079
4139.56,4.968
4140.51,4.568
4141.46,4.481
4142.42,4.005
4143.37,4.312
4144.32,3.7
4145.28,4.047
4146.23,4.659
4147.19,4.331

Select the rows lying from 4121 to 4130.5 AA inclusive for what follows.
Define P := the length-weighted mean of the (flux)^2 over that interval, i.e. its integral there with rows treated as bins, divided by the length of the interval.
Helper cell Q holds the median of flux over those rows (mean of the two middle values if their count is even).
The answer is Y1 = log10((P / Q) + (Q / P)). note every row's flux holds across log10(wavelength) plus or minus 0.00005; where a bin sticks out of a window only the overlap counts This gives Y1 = 0.655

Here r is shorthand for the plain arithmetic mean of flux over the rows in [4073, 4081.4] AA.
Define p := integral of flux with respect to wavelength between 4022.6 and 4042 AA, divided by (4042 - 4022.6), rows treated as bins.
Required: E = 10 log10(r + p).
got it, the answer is 9.05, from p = 4.02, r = 4.02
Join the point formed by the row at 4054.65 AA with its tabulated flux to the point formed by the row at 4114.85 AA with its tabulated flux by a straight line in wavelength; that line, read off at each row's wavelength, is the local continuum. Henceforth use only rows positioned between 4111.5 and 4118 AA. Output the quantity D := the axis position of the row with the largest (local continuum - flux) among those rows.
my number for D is 4112.01 AA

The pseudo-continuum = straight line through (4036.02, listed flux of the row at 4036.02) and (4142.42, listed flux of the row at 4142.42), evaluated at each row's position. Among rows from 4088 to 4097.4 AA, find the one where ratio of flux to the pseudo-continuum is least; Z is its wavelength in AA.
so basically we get 4095.94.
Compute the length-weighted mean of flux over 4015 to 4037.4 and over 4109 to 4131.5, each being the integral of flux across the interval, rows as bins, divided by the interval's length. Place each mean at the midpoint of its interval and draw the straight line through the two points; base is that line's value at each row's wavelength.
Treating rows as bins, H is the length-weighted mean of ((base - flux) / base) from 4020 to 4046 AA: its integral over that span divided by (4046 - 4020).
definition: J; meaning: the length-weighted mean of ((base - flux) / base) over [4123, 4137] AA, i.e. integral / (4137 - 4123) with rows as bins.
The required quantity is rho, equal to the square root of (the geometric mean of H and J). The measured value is 0.11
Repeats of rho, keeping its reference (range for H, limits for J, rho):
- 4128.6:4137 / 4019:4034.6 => 0.10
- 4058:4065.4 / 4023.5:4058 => 0.12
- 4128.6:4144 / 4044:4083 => 0.22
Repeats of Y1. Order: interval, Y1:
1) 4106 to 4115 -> 0.665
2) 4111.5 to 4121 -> 0.680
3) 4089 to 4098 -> 0.666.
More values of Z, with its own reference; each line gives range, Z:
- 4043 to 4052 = 4045.33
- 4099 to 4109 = 4101.60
